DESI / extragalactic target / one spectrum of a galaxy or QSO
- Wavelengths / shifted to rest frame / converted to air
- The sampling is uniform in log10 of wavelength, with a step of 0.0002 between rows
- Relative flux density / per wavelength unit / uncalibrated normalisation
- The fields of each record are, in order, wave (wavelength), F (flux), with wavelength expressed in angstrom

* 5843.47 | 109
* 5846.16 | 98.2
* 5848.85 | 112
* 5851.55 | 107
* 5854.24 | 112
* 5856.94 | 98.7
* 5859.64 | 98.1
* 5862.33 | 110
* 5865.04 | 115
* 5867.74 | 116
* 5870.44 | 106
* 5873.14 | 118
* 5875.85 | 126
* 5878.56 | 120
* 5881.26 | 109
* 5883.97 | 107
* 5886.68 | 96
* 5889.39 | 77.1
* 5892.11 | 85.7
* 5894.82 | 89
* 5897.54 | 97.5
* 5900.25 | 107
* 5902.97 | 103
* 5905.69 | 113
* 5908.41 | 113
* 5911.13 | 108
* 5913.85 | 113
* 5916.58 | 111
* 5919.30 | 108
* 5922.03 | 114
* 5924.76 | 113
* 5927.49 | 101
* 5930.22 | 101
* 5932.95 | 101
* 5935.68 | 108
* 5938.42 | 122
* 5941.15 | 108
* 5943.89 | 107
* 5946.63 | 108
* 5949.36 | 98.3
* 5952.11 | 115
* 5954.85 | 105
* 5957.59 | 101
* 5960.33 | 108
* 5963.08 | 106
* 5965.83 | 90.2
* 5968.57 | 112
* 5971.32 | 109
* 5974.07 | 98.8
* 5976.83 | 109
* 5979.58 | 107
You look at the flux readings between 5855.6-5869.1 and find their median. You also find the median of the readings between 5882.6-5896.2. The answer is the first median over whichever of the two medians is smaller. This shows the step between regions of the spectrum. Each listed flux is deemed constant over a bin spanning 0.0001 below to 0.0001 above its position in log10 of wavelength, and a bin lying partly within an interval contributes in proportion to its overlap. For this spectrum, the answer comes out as 1.24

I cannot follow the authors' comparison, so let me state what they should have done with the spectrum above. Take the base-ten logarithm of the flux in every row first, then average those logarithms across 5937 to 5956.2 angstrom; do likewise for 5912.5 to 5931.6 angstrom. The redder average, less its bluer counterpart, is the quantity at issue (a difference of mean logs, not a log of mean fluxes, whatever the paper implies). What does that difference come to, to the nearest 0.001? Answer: 0.001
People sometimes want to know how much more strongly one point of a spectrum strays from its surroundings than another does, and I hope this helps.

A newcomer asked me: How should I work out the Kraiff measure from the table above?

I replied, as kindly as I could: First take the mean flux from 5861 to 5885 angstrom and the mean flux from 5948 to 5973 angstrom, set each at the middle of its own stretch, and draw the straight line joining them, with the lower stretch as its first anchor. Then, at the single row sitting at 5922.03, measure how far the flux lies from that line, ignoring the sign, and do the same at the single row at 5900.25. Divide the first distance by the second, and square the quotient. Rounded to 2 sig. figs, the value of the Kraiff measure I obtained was 1.4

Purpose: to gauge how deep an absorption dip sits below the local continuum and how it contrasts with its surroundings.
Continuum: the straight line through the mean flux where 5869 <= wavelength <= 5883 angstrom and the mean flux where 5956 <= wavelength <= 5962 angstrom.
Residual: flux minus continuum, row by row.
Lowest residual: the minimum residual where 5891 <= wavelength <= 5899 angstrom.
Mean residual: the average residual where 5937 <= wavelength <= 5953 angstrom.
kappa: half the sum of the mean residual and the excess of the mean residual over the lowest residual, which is 17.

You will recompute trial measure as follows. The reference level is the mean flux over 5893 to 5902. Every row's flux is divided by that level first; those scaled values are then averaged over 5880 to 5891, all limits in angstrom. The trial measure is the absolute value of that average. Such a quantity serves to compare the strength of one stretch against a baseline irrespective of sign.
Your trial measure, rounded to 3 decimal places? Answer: 0.994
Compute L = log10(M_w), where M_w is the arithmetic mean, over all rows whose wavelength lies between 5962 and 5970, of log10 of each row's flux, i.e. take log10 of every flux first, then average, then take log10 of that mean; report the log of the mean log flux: 0.303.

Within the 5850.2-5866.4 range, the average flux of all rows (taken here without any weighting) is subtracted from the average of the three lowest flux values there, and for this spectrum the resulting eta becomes -6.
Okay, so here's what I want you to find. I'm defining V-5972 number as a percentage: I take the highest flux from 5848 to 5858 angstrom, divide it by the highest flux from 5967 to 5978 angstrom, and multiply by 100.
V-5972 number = 100.0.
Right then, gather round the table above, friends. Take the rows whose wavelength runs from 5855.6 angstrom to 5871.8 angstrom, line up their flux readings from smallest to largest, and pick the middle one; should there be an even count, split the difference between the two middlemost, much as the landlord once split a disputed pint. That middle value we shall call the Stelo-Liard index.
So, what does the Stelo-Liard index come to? 108.0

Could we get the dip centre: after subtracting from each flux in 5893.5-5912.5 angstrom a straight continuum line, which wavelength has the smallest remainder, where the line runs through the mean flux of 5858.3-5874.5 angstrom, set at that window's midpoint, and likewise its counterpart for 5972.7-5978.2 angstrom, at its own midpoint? 5894.82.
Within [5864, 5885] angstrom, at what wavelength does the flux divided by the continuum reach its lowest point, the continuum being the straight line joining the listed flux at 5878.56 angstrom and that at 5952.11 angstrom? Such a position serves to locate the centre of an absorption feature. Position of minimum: 5870.44 angstrom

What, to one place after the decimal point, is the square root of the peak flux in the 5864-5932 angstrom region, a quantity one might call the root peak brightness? 11.2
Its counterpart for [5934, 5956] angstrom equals 11.0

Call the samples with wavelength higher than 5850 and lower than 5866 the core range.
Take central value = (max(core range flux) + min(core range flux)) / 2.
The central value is 107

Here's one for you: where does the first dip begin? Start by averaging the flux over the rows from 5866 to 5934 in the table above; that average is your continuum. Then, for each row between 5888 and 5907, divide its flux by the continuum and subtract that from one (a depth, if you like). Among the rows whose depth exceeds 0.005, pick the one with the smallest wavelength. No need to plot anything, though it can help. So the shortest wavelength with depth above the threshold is 5889.39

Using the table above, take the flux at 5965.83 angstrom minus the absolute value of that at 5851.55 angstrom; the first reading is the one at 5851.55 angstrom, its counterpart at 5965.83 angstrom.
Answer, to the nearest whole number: -17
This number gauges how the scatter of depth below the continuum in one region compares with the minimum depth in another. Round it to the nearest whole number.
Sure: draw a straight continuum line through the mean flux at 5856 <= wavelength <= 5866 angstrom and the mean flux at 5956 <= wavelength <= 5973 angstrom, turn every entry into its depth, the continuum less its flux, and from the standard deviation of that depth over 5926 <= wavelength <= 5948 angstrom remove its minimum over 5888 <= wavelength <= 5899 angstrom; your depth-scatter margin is -1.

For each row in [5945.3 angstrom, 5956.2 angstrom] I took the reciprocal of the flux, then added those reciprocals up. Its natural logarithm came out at -3.3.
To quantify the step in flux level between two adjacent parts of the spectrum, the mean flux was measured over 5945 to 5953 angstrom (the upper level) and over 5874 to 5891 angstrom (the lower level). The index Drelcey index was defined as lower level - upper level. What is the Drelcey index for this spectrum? -1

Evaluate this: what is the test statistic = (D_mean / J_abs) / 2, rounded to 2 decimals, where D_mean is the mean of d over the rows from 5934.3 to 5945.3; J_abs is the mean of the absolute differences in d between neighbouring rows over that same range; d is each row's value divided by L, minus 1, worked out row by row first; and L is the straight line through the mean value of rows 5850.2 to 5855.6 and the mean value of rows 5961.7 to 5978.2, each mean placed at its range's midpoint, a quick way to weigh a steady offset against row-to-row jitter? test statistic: 0.30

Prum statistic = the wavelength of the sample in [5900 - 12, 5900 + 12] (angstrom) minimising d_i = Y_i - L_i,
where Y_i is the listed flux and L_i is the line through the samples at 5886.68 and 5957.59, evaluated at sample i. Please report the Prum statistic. 5889.39 angstrom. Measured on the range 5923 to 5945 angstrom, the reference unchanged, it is 5932.95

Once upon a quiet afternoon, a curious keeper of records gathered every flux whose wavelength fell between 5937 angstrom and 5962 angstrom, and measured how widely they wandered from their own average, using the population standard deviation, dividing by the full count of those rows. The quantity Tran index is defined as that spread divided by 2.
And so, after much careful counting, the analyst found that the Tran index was 3.3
